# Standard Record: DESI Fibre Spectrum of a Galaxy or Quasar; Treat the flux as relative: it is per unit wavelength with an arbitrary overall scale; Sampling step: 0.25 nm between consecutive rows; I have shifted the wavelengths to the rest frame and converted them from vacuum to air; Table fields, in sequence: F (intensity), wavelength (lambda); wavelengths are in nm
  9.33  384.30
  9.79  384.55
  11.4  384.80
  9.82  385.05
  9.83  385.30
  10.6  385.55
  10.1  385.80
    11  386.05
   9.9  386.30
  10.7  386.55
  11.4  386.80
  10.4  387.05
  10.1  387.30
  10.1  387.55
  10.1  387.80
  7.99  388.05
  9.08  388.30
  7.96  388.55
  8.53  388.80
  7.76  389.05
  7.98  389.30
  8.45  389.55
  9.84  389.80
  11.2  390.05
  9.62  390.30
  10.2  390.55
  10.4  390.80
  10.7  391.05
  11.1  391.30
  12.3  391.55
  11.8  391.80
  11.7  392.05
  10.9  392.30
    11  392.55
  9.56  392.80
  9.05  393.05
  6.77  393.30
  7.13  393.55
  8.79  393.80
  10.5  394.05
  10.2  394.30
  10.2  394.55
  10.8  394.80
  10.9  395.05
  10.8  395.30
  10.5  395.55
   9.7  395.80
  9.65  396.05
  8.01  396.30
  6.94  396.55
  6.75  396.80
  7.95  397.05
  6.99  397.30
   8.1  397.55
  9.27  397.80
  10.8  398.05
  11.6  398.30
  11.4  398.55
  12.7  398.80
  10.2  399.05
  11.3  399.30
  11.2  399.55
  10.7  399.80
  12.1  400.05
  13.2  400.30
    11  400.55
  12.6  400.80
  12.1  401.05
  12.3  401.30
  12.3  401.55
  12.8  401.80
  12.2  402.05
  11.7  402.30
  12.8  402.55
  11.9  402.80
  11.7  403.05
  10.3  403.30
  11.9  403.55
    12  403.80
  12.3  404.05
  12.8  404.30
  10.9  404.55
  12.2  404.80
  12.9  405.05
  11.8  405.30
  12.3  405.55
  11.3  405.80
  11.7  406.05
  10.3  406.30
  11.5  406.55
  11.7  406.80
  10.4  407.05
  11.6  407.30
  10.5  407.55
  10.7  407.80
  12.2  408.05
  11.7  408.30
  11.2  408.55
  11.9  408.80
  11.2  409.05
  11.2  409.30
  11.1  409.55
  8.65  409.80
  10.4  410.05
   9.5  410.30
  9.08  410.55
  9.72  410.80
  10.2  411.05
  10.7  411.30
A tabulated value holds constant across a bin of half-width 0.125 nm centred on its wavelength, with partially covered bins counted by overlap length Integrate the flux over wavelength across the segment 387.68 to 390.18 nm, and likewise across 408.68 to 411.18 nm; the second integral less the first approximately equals 4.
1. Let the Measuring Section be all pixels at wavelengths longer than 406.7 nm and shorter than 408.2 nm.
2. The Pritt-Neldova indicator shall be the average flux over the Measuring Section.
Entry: 11.18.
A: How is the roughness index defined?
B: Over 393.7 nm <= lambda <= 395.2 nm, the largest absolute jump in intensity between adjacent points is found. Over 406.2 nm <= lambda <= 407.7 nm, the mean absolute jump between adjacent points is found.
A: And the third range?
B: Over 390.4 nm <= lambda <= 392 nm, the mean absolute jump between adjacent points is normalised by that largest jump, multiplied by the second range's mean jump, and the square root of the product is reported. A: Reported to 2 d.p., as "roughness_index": 0.55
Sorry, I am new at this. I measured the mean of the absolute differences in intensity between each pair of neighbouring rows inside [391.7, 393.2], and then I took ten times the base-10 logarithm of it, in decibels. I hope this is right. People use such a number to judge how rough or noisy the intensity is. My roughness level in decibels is -2.3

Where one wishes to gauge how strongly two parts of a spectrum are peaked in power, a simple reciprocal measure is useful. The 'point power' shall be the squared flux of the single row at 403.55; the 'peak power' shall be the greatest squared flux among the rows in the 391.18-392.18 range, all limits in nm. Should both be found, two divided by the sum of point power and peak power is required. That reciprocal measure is 0.0068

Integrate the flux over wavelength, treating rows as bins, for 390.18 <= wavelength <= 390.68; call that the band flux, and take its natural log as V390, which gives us 1.60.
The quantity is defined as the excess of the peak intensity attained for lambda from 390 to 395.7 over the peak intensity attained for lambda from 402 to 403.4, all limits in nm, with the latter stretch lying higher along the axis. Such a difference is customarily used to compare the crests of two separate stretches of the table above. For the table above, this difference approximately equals -0.50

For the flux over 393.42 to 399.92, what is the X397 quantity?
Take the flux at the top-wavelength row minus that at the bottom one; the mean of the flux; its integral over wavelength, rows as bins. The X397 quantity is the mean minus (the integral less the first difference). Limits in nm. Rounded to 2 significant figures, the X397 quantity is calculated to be -50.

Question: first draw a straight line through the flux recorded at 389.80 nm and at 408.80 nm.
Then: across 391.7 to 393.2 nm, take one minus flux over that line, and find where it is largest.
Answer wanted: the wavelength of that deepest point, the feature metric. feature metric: 393.05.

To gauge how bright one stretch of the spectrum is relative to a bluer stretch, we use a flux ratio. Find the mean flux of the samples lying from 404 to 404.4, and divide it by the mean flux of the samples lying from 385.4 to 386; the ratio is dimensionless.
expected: 1.21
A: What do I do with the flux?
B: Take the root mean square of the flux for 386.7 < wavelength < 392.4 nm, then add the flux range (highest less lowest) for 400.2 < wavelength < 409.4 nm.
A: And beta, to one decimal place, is 13.0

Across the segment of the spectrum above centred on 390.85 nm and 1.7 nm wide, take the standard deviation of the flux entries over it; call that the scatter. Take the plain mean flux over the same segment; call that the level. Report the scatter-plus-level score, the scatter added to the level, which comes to 11.6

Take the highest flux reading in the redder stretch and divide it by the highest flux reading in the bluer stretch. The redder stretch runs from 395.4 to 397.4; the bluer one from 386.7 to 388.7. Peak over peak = 0.92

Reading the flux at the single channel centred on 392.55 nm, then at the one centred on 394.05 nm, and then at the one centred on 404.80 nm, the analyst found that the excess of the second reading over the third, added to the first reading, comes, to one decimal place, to 9.3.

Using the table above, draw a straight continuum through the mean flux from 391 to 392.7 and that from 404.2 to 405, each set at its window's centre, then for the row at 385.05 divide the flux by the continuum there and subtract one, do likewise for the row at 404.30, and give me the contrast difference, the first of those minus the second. -0.2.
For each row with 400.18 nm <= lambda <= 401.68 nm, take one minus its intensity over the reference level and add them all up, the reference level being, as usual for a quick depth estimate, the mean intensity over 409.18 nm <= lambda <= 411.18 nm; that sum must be -1.4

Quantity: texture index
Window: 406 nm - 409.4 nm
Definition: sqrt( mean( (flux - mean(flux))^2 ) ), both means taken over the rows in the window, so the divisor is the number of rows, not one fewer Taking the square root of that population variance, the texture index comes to 0.57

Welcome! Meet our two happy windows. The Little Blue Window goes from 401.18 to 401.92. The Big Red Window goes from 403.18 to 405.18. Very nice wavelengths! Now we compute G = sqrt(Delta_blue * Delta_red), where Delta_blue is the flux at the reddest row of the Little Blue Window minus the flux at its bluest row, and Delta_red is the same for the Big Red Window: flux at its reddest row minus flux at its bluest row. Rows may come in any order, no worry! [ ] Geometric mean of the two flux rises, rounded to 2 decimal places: 1.14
